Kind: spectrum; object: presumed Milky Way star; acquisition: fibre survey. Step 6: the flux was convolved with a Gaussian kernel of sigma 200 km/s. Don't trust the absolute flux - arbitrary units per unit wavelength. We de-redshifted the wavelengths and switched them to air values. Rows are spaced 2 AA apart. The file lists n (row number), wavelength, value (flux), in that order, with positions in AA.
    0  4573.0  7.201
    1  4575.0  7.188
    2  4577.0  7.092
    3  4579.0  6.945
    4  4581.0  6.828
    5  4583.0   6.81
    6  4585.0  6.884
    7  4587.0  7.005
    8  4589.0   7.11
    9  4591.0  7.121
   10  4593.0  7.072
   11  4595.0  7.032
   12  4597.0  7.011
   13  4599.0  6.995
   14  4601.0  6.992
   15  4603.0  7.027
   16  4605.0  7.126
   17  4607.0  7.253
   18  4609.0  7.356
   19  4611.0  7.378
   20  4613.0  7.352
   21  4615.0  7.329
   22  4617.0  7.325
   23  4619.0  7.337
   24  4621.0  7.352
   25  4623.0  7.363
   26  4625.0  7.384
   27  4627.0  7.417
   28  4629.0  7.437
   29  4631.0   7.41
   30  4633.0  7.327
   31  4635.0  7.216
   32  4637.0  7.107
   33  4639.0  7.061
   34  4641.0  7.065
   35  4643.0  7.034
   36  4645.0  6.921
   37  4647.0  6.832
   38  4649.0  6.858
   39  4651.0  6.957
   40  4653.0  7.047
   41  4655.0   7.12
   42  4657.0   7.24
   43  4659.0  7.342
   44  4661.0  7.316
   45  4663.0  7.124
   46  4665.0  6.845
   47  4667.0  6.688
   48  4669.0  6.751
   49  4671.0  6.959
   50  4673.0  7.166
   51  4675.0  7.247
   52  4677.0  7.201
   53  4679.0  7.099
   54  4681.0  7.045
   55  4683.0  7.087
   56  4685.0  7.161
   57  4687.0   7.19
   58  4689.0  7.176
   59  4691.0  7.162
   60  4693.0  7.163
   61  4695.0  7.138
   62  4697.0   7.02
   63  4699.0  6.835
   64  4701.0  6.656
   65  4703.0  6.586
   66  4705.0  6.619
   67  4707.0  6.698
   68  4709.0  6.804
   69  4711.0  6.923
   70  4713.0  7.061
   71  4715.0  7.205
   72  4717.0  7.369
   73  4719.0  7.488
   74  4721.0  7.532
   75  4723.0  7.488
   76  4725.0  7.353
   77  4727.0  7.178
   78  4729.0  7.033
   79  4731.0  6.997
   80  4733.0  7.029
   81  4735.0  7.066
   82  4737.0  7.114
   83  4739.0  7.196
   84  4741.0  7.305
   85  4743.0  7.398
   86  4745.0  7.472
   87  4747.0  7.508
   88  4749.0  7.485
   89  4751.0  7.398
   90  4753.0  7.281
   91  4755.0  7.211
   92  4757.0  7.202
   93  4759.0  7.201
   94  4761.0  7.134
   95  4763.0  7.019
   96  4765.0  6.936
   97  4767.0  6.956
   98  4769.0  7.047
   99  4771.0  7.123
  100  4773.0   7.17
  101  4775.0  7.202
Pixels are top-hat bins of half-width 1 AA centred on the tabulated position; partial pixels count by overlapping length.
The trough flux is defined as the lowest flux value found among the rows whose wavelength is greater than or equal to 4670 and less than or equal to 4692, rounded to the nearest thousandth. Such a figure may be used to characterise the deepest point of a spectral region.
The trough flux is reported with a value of 6.959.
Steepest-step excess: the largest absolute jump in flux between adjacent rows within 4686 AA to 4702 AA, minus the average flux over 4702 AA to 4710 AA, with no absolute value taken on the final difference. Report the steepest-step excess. -6.5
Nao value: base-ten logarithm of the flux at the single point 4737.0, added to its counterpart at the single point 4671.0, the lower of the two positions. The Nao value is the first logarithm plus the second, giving 1.69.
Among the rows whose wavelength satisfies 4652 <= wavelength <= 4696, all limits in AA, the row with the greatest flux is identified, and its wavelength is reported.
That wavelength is 4659.0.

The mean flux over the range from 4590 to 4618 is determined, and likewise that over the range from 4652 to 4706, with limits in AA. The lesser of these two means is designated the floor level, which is 7.04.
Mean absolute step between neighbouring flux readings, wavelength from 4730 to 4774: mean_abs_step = 0.06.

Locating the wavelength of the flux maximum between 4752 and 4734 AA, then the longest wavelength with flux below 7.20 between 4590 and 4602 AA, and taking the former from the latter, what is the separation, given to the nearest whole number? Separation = -146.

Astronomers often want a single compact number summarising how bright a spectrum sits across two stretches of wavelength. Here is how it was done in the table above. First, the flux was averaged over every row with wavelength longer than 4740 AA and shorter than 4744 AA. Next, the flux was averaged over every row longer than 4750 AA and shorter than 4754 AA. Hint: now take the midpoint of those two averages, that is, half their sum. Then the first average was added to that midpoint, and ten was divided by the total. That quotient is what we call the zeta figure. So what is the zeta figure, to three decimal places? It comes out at 0.680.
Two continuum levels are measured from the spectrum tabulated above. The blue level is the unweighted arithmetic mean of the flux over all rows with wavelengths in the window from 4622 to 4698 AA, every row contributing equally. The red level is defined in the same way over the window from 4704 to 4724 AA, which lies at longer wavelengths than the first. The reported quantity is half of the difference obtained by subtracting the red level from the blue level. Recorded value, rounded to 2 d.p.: 0.00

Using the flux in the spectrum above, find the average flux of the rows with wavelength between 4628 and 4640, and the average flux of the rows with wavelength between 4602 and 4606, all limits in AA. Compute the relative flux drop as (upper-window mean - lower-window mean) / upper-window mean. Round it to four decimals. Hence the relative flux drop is 0.0252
